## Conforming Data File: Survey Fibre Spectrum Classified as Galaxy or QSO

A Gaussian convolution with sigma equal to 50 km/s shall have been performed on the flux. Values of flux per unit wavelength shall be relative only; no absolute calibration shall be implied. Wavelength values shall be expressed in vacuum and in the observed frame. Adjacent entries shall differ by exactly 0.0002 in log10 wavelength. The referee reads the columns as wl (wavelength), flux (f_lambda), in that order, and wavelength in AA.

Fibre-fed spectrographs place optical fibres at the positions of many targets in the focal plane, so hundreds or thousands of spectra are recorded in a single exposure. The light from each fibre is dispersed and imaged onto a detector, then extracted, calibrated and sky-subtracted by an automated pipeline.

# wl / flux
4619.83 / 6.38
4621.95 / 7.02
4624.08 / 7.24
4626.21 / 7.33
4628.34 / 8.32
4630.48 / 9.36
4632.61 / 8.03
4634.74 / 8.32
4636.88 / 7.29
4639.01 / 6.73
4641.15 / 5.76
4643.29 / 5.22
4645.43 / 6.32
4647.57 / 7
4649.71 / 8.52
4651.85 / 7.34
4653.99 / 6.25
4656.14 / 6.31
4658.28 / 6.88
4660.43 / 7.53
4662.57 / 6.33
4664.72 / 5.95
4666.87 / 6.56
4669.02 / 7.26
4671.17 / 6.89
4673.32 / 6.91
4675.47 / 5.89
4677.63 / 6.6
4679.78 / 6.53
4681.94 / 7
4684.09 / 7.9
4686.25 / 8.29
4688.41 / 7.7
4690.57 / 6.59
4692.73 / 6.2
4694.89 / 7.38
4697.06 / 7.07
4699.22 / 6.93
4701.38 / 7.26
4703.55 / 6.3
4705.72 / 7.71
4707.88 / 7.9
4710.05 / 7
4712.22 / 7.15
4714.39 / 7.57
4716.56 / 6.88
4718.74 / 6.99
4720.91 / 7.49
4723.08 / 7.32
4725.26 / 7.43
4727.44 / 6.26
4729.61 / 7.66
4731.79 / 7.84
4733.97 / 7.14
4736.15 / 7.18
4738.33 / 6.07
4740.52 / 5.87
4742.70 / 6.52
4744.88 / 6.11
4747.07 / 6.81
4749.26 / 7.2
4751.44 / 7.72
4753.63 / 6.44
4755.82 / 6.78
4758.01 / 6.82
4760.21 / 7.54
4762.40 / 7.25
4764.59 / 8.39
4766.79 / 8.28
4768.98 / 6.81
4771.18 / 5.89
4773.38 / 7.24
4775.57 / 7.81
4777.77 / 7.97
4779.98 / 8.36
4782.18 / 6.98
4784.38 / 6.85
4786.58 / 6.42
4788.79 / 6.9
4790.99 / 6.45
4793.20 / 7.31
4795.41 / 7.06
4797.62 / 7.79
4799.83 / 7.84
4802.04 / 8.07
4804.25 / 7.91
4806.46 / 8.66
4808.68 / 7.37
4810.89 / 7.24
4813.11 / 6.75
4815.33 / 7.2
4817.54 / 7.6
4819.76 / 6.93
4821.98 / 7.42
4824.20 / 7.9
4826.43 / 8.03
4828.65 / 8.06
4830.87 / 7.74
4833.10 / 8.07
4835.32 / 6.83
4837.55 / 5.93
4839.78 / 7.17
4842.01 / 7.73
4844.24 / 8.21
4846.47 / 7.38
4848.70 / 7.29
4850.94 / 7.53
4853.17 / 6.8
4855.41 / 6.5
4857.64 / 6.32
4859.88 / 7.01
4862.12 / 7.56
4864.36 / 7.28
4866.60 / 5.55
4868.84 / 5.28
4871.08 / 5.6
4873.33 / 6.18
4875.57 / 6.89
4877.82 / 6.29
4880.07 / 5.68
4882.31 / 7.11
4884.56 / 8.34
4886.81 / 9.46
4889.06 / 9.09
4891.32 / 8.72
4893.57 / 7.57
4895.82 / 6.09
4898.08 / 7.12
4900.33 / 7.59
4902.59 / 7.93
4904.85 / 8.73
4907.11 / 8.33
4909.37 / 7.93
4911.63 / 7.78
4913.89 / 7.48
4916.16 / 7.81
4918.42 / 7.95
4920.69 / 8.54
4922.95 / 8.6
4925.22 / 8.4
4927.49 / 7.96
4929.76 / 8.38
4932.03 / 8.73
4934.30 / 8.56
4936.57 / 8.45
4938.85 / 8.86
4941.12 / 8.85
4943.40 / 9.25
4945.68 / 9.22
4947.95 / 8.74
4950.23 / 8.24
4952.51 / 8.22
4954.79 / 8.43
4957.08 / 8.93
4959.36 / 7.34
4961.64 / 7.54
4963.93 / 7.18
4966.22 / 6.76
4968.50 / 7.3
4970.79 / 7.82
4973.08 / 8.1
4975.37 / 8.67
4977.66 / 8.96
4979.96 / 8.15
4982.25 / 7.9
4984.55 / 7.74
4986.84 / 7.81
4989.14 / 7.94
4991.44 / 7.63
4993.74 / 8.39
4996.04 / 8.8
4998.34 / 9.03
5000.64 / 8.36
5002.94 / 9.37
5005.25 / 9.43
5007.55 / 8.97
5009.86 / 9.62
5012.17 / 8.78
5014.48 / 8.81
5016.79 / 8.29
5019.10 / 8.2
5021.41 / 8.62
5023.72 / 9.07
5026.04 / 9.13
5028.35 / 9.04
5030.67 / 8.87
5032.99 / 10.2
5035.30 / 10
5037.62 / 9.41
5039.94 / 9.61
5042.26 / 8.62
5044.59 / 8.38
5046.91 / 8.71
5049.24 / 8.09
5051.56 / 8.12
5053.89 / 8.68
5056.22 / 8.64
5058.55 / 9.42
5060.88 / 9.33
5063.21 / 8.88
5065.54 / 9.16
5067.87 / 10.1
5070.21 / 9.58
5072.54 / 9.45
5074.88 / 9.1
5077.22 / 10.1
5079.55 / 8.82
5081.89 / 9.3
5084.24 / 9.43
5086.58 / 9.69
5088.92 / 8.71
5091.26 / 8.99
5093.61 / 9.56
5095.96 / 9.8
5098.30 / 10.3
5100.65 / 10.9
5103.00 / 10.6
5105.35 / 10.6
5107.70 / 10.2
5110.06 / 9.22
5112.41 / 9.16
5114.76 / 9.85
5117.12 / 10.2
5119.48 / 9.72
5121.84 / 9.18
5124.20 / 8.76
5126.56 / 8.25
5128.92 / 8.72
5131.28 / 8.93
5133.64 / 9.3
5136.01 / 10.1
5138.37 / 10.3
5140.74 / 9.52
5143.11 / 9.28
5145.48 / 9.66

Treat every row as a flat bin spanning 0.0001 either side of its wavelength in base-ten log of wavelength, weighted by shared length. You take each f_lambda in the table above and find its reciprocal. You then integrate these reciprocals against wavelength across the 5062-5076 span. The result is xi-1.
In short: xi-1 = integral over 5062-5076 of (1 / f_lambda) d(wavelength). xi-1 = 1.50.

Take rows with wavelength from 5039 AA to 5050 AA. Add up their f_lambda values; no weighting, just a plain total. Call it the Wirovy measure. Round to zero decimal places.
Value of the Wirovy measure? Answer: 43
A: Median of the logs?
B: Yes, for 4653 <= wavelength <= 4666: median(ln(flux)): 1.84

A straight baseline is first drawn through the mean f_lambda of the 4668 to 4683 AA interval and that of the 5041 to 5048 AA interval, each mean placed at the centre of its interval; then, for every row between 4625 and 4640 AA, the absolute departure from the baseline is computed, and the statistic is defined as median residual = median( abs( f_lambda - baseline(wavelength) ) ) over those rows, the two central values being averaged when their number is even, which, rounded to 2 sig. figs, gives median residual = 1.5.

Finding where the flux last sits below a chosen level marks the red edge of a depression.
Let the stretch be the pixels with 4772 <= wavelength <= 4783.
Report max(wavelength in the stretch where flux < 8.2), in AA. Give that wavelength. 4782.18 AA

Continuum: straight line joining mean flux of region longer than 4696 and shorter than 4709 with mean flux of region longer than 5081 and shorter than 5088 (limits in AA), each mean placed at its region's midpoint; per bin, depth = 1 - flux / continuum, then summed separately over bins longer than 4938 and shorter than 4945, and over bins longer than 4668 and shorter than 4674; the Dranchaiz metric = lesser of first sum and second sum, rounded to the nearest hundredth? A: -0.13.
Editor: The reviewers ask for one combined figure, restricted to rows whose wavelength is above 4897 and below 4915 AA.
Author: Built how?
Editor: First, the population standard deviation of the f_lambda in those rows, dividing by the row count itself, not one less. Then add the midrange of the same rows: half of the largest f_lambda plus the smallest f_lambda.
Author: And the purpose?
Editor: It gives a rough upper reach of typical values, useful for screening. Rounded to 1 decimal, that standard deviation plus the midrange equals 8.4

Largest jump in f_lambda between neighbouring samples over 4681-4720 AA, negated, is -1.41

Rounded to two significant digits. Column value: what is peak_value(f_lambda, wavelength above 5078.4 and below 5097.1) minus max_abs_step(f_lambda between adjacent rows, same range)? 8.8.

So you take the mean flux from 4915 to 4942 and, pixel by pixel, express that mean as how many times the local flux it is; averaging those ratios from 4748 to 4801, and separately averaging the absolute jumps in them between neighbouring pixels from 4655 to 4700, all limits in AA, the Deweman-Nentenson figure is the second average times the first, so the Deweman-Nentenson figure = 0.12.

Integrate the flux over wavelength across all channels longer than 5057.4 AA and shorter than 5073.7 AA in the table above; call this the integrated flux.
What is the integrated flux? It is 154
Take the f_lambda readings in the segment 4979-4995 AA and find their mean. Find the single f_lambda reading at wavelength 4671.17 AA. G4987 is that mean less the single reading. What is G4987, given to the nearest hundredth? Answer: 1.05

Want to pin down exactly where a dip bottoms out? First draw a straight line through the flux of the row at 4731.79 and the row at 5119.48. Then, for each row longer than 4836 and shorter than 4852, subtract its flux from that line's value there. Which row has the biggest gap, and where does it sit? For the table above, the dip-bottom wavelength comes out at 4837.55 AA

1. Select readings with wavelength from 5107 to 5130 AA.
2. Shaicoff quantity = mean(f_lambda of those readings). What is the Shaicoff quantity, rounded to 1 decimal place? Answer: 9.3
